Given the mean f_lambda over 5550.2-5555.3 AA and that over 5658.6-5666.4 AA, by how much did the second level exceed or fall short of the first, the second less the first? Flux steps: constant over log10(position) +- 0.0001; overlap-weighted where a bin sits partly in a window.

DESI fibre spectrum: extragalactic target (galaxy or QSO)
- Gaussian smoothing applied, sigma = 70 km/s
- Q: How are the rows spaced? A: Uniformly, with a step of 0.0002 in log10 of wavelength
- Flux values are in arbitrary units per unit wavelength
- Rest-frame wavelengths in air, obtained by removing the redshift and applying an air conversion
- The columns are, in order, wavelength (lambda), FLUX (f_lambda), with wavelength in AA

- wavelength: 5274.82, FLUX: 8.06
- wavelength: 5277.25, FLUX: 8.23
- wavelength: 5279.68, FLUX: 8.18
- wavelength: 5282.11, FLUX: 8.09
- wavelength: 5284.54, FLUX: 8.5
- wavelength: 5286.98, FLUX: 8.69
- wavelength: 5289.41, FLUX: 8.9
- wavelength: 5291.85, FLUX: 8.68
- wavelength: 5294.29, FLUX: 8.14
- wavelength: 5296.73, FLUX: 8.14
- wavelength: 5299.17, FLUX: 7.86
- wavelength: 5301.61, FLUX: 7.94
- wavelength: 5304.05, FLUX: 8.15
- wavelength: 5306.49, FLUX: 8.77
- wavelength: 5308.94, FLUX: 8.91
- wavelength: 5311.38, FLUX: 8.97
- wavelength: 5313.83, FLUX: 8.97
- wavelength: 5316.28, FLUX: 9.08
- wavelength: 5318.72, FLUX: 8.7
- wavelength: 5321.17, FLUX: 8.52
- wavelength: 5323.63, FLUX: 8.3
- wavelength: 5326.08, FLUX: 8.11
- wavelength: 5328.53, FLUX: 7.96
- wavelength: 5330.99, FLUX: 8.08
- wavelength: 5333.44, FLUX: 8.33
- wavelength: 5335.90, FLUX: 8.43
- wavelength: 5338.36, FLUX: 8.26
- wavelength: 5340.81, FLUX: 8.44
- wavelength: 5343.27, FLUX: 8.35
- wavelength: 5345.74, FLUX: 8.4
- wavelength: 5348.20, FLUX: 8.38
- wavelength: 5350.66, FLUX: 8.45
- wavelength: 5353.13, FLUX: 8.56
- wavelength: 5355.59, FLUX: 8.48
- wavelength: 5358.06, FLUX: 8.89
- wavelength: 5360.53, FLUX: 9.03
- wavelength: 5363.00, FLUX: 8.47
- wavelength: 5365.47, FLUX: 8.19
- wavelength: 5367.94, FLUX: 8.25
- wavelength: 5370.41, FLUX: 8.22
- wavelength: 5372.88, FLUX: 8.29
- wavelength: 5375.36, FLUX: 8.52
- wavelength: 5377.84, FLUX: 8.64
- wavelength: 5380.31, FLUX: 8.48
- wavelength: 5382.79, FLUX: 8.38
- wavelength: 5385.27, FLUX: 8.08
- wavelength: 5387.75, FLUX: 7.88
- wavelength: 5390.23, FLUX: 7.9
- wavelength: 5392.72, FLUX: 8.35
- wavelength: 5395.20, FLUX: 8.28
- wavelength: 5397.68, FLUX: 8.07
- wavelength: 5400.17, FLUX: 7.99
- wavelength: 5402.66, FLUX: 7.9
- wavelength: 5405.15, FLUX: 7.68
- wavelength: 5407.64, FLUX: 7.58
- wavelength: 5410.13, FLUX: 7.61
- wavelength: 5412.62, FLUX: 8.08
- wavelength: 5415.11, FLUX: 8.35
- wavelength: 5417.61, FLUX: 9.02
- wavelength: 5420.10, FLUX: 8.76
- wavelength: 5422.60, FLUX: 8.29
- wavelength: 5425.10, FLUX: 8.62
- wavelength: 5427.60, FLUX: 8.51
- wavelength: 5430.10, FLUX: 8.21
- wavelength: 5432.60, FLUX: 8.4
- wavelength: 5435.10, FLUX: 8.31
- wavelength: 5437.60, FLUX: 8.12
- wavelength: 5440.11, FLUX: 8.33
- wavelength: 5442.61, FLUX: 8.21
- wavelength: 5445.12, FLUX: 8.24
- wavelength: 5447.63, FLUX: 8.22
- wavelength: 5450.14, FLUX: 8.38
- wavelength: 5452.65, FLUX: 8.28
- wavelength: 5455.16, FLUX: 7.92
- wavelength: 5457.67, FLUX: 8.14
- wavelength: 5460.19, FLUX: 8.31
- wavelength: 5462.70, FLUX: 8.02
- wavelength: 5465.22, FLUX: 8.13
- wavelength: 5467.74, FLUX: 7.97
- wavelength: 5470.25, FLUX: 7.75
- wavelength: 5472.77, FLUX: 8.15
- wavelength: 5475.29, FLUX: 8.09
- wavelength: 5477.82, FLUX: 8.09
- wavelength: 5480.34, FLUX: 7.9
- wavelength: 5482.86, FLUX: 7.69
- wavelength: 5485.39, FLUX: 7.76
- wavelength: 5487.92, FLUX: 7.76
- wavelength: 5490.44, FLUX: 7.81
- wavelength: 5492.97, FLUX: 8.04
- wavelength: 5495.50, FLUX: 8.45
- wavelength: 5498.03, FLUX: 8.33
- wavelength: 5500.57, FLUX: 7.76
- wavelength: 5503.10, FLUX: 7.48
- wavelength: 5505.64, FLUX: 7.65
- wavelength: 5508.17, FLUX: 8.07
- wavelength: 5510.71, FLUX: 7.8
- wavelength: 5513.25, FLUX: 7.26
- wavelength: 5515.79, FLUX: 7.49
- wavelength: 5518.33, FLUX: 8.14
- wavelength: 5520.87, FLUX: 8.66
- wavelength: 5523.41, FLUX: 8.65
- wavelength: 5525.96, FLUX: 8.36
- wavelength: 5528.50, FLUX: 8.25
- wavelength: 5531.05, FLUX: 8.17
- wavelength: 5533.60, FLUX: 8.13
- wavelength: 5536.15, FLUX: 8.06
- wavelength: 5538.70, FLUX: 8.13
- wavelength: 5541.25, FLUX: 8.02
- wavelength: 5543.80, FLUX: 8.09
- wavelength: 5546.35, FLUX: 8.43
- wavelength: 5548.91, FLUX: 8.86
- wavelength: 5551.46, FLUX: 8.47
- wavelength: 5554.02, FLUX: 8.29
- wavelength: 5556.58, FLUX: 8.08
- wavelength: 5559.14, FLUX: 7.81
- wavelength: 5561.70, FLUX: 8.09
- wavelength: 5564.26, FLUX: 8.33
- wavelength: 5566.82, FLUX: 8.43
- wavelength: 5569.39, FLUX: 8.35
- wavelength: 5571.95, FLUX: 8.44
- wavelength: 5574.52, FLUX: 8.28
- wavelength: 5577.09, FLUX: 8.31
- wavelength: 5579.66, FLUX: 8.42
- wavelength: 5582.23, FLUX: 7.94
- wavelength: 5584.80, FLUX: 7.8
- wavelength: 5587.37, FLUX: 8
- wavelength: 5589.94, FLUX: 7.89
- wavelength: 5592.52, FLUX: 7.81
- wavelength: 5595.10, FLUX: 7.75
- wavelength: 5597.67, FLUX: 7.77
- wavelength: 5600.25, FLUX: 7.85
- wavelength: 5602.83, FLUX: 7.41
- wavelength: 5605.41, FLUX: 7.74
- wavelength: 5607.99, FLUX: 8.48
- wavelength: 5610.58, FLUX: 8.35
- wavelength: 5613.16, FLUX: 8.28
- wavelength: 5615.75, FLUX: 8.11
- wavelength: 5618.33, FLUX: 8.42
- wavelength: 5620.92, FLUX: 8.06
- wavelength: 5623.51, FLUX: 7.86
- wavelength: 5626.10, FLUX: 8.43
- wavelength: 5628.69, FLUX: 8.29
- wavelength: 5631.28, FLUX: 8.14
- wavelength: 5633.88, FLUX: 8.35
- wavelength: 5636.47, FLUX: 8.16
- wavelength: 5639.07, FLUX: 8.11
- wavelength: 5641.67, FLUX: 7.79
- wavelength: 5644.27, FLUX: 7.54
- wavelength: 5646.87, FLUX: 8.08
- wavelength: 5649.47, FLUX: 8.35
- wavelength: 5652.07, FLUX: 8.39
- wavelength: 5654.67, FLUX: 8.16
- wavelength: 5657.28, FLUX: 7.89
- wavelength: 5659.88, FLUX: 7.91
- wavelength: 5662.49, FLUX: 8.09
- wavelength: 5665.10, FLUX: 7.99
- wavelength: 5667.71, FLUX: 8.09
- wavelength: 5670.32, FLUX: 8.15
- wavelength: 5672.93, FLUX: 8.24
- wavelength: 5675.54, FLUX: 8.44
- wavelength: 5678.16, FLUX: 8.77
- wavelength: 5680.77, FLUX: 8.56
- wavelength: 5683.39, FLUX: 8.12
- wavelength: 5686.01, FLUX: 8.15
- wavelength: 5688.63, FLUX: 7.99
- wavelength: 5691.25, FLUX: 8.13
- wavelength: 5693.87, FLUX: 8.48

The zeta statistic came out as -0.4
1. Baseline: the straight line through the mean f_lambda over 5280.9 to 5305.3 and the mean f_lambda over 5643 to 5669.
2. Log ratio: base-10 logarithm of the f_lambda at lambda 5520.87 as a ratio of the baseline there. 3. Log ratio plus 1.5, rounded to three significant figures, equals 1.53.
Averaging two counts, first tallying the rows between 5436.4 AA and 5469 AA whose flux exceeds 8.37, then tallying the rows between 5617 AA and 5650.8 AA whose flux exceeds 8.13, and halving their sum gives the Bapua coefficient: 4.0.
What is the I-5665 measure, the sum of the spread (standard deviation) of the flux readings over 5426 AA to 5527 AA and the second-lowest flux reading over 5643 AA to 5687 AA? 8.21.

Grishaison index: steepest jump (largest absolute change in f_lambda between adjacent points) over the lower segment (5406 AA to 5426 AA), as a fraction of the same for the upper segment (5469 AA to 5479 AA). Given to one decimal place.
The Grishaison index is 1.7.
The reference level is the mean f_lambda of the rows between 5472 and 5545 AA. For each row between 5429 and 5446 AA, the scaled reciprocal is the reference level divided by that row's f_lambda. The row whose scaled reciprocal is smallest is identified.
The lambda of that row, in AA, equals 5432.60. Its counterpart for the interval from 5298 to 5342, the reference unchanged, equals 5316.28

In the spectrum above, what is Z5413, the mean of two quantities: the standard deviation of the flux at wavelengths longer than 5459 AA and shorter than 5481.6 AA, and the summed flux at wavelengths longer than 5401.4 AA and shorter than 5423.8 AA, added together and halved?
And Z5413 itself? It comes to 36.7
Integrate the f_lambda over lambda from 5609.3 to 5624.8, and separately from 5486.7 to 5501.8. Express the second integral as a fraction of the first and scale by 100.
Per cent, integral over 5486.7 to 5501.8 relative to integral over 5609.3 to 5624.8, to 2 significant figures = 96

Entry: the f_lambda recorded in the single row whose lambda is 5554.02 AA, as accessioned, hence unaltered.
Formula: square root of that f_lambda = 2.88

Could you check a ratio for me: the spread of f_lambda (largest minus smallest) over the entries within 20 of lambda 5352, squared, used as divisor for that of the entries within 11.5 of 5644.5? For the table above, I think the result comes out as 1.2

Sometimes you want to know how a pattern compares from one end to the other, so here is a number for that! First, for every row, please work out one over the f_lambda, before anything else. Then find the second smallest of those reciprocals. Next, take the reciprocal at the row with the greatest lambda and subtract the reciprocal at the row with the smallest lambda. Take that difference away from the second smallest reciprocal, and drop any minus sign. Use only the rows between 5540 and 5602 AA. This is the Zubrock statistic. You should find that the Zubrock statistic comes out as 0.115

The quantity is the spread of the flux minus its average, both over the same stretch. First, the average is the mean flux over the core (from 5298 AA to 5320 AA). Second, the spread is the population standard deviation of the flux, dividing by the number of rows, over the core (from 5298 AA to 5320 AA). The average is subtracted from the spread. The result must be -8.1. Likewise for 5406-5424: -7.7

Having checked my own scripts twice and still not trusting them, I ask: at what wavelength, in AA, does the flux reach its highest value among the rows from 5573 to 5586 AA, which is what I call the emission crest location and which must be 5579.66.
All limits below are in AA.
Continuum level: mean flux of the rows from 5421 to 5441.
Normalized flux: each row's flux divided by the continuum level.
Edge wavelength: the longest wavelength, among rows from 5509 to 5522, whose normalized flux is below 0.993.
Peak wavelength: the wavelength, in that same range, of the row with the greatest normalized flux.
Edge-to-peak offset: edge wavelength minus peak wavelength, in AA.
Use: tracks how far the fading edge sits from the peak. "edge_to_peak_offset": -2.5 AA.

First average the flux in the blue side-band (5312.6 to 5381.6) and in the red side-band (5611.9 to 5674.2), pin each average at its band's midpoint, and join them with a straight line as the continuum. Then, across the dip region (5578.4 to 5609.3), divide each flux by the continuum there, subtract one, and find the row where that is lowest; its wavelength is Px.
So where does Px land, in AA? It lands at 5602.83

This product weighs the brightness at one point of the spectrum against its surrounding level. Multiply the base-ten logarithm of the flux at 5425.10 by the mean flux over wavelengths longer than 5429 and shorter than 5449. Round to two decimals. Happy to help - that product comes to 7.72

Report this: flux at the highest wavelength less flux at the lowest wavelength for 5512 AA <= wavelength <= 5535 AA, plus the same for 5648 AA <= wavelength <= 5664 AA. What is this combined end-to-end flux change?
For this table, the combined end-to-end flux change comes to 0.6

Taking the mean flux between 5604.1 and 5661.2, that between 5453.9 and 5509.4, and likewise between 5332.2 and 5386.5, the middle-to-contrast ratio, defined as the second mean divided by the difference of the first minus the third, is -26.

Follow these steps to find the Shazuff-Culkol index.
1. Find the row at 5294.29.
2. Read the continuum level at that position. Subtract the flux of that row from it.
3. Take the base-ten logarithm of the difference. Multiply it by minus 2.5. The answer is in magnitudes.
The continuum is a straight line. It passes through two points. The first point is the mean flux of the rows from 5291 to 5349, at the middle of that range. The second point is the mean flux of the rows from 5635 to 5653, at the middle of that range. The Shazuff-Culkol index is 1.3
